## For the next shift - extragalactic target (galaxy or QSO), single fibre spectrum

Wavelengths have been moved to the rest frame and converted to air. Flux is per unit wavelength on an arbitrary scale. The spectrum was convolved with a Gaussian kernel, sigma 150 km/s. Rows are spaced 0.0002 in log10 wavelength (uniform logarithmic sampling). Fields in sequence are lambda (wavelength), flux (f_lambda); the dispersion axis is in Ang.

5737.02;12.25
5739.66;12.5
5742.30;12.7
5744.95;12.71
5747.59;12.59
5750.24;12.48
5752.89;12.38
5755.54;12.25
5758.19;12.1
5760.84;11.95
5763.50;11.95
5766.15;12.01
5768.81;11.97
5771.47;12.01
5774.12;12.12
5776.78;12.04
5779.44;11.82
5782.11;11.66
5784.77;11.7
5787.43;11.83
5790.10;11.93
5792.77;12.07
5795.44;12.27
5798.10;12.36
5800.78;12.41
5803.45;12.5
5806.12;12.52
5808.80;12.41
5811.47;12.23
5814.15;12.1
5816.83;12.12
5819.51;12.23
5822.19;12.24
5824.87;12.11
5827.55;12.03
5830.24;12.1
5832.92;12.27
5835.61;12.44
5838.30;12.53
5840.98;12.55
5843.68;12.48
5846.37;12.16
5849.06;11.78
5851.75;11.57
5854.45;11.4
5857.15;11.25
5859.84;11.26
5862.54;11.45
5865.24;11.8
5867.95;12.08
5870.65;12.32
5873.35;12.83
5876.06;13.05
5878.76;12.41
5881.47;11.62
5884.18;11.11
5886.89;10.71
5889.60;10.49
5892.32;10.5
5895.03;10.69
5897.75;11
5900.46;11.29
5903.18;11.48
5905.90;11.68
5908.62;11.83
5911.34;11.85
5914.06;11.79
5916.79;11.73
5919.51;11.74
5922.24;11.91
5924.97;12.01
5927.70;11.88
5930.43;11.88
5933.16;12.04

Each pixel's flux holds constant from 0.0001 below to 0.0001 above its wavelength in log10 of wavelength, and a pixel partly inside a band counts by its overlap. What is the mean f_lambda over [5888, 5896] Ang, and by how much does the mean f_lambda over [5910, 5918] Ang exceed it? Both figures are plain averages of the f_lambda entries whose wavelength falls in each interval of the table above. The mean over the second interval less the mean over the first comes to 1.2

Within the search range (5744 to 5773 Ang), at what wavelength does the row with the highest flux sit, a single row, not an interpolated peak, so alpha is 5744.95 Ang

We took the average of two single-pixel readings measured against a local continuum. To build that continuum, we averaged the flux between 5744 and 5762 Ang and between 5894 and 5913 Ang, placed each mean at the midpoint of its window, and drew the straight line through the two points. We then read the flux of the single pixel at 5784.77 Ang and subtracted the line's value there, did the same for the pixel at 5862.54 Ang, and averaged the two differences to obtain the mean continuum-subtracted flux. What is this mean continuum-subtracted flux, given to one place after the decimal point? -0.3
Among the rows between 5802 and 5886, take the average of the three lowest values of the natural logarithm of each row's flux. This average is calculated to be 2.42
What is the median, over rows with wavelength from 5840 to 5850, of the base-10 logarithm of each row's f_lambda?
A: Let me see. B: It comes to 1.09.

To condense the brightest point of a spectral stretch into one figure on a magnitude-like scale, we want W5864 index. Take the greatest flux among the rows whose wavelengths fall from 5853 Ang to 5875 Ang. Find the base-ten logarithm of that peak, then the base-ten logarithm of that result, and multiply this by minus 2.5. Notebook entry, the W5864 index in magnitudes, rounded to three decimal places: -0.112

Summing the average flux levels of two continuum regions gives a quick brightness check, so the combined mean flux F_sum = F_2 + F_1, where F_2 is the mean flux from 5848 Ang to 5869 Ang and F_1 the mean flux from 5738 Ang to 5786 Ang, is 23.7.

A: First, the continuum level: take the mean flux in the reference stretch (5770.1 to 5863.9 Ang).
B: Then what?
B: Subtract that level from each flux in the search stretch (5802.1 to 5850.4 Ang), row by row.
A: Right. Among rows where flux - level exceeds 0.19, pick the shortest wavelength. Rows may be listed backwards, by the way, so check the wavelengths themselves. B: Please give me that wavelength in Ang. 5803.45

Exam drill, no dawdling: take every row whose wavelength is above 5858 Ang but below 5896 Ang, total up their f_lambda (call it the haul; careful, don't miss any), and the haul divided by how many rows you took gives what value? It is 11.6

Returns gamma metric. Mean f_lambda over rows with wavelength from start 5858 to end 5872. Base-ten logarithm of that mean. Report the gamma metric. 1.07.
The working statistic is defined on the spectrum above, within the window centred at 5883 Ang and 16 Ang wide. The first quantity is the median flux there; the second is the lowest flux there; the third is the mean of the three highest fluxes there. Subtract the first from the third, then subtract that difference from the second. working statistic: 9.5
